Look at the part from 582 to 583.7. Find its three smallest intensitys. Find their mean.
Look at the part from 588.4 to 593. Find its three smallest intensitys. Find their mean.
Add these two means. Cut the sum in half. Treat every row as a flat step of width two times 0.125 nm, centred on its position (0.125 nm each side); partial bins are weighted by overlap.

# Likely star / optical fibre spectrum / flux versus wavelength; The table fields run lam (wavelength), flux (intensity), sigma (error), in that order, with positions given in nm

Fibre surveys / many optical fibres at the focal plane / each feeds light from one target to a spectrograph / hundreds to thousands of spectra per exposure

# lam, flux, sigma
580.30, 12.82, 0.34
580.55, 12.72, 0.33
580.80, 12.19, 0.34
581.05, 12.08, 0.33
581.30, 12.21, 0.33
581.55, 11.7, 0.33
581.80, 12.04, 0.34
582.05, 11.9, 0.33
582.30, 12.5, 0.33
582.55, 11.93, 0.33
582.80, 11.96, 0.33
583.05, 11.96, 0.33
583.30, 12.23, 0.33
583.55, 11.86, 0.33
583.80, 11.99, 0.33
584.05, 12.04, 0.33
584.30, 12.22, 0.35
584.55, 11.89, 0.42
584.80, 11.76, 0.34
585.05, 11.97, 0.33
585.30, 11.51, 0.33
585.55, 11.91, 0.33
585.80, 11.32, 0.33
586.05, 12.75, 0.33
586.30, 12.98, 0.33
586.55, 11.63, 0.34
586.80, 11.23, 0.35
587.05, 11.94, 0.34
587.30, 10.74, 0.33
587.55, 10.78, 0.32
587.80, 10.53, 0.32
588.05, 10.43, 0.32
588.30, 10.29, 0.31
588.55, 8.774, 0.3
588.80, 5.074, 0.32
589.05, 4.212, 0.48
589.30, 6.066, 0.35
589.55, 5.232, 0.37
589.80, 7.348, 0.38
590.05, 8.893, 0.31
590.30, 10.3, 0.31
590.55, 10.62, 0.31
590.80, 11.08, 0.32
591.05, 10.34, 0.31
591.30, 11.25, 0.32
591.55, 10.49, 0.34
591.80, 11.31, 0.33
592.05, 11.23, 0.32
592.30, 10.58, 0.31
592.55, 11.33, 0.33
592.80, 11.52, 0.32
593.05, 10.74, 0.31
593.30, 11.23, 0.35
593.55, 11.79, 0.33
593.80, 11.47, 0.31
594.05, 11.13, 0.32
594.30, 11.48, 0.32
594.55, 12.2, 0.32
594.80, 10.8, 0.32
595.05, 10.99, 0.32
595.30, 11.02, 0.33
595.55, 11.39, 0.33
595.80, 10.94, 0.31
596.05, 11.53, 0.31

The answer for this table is 8.4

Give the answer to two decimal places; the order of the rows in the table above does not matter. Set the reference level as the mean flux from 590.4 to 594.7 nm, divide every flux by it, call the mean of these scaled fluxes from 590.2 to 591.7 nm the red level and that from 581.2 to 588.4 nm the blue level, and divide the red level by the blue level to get 0.91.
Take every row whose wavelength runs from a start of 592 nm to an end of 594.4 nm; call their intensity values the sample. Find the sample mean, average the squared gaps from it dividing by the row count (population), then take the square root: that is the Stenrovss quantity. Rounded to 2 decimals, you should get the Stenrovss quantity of 0.35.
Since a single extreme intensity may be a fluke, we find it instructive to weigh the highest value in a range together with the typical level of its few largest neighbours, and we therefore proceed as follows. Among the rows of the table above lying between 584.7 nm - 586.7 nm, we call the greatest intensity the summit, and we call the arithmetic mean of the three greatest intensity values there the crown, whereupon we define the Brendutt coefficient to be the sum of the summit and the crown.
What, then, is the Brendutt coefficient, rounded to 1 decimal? 25.5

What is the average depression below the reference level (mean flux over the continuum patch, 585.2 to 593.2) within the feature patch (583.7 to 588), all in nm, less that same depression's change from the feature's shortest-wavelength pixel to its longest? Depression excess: -3.0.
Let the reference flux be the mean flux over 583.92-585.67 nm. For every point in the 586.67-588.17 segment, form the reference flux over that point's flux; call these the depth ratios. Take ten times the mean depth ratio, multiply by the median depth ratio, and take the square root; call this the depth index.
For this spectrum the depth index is 3.47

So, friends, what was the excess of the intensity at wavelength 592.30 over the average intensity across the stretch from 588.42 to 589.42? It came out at 4.5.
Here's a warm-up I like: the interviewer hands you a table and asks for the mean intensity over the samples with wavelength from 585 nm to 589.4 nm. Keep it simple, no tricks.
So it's 10.2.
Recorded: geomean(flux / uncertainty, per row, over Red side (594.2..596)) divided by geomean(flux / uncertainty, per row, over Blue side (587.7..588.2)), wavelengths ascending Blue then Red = 1.07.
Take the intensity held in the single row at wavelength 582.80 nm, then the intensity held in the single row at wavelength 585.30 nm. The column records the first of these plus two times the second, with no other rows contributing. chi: 35.0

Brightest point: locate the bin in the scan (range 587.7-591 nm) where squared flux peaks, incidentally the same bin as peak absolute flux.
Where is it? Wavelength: 590.80 nm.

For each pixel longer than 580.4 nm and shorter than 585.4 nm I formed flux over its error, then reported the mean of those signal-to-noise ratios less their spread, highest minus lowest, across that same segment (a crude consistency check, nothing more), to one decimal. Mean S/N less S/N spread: 25.6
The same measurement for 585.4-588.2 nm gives 27.4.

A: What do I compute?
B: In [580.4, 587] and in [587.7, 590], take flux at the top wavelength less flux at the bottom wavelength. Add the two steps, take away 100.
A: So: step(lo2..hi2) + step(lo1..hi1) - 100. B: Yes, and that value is -105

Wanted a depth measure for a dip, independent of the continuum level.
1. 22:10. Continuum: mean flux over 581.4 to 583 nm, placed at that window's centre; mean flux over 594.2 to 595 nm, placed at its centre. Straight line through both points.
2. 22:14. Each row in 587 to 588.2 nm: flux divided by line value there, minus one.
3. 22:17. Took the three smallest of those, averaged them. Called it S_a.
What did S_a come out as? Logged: -0.10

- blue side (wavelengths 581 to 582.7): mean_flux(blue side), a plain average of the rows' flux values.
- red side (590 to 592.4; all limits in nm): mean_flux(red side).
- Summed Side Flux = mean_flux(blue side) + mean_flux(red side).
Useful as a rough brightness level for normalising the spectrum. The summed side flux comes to 22.7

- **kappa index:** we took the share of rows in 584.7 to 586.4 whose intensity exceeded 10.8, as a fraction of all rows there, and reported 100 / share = 100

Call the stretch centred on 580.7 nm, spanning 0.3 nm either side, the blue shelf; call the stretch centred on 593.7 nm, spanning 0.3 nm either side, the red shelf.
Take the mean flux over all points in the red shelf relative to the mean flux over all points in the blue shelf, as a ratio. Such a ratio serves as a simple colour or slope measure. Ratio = 0.93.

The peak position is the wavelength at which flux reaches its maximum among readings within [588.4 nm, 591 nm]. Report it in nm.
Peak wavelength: 590.80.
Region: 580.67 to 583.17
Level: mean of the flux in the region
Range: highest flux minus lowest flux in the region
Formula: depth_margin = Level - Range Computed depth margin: 11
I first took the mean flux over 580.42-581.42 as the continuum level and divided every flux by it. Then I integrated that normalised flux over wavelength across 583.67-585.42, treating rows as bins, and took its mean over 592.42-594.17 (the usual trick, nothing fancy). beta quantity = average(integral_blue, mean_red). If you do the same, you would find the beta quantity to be 1.31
